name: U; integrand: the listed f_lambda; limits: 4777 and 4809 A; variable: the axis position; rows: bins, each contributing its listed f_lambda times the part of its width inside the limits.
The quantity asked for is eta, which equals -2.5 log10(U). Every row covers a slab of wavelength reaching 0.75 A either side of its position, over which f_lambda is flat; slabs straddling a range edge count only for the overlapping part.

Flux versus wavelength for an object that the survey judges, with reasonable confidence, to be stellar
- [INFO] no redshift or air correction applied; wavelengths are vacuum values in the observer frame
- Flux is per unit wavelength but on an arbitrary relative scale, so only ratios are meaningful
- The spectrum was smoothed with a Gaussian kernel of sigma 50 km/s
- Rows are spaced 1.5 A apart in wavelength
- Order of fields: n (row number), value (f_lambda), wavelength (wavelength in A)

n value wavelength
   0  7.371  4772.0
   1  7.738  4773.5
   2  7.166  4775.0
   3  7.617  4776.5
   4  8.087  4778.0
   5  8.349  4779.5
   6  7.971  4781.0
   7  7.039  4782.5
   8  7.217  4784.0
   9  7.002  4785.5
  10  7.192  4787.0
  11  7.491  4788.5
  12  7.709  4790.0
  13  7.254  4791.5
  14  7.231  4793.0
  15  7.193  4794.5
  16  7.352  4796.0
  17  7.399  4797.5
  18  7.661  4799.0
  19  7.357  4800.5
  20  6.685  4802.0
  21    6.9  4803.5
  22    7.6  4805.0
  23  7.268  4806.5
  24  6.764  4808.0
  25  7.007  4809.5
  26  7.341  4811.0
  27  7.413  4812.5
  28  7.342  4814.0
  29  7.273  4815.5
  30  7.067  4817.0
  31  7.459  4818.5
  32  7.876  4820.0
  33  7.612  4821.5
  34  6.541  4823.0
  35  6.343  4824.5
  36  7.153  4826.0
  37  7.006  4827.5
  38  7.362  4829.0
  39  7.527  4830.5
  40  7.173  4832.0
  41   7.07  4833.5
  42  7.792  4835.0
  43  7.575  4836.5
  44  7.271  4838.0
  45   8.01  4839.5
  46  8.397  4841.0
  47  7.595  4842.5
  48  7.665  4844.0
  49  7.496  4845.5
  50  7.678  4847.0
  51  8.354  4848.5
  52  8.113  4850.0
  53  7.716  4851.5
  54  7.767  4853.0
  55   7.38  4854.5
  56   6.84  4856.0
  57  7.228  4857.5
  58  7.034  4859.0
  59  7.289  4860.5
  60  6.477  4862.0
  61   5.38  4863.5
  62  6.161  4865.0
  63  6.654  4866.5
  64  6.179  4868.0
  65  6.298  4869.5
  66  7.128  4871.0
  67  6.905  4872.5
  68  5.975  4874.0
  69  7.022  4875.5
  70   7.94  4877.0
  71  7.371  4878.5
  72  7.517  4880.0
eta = -5.93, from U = 236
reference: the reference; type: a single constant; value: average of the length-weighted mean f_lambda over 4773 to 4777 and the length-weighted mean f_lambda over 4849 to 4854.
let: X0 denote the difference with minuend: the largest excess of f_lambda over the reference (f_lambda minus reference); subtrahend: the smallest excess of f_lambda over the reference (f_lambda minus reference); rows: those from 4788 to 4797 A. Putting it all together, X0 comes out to 0.5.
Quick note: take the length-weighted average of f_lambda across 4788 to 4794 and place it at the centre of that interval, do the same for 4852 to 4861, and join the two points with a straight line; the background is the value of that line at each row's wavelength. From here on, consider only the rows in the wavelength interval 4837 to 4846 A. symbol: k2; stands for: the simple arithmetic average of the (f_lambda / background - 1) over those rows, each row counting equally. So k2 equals 0.06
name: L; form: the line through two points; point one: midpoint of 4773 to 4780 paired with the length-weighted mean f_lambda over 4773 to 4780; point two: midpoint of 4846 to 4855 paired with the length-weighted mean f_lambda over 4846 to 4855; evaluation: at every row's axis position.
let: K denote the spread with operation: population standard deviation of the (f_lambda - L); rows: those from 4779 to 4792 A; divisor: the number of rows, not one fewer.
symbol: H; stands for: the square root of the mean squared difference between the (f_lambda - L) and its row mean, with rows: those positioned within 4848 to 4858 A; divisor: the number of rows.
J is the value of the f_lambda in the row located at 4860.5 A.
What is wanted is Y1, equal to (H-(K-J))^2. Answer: 53.9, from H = 0.49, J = 7.289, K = 0.4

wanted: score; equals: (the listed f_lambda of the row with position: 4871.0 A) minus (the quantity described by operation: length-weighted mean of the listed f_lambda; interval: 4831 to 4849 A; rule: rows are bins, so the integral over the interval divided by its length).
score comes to -0.5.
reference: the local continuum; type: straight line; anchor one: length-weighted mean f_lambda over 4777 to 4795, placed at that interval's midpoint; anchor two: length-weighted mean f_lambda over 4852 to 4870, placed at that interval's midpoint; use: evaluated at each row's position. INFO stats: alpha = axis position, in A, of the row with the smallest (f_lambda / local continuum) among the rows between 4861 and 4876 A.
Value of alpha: 4863.5 A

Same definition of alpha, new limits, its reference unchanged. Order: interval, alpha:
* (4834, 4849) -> 4838.0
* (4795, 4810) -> 4802.0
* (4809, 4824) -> 4823.0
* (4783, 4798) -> 4785.5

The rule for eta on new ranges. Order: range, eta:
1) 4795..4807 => -4.85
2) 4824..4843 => -5.37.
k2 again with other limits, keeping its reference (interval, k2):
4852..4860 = 0.00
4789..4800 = 0.00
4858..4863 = -0.04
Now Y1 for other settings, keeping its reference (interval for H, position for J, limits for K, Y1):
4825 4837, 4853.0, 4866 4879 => 55.3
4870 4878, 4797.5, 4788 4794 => 61.3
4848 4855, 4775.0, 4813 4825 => 49.2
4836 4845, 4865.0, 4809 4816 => 40.7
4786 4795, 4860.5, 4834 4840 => 52.0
